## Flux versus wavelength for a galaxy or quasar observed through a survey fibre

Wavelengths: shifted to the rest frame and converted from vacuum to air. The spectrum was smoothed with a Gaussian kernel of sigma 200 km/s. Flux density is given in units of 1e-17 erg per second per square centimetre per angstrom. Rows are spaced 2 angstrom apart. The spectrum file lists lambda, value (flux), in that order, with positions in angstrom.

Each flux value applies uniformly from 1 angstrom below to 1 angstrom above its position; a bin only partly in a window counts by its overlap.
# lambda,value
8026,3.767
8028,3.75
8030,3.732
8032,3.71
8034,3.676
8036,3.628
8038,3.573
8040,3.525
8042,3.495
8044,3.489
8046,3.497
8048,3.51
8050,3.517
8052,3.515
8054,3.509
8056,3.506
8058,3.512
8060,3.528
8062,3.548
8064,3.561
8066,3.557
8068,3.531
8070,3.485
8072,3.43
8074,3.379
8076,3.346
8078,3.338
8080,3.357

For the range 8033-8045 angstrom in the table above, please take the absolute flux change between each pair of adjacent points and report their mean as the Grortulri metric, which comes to 0.0374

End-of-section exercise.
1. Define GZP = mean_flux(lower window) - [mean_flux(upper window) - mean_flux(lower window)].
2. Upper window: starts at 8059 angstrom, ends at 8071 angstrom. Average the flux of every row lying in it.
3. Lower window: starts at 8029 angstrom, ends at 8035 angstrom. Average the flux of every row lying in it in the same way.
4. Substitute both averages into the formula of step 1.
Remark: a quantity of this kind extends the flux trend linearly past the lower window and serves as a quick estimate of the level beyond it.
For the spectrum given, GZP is 3.88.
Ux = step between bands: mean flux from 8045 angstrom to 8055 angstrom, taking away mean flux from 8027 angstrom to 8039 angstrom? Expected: -0.17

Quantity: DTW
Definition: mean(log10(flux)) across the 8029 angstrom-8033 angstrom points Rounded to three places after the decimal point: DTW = 0.571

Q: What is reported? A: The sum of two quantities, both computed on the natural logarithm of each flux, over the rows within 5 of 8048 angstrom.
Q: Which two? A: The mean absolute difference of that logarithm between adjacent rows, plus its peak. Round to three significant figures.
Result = 1.26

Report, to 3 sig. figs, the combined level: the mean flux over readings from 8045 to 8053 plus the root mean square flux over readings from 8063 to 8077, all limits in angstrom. 6.98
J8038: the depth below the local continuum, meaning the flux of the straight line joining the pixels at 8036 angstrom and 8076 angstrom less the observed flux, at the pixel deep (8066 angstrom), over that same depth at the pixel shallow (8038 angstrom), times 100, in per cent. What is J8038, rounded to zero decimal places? -344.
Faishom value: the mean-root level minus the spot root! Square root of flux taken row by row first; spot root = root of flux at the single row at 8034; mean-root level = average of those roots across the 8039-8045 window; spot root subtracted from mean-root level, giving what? -0.046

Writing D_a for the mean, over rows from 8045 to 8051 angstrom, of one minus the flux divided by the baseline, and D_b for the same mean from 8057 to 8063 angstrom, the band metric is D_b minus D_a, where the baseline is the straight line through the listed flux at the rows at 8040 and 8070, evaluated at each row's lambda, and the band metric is -0.011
